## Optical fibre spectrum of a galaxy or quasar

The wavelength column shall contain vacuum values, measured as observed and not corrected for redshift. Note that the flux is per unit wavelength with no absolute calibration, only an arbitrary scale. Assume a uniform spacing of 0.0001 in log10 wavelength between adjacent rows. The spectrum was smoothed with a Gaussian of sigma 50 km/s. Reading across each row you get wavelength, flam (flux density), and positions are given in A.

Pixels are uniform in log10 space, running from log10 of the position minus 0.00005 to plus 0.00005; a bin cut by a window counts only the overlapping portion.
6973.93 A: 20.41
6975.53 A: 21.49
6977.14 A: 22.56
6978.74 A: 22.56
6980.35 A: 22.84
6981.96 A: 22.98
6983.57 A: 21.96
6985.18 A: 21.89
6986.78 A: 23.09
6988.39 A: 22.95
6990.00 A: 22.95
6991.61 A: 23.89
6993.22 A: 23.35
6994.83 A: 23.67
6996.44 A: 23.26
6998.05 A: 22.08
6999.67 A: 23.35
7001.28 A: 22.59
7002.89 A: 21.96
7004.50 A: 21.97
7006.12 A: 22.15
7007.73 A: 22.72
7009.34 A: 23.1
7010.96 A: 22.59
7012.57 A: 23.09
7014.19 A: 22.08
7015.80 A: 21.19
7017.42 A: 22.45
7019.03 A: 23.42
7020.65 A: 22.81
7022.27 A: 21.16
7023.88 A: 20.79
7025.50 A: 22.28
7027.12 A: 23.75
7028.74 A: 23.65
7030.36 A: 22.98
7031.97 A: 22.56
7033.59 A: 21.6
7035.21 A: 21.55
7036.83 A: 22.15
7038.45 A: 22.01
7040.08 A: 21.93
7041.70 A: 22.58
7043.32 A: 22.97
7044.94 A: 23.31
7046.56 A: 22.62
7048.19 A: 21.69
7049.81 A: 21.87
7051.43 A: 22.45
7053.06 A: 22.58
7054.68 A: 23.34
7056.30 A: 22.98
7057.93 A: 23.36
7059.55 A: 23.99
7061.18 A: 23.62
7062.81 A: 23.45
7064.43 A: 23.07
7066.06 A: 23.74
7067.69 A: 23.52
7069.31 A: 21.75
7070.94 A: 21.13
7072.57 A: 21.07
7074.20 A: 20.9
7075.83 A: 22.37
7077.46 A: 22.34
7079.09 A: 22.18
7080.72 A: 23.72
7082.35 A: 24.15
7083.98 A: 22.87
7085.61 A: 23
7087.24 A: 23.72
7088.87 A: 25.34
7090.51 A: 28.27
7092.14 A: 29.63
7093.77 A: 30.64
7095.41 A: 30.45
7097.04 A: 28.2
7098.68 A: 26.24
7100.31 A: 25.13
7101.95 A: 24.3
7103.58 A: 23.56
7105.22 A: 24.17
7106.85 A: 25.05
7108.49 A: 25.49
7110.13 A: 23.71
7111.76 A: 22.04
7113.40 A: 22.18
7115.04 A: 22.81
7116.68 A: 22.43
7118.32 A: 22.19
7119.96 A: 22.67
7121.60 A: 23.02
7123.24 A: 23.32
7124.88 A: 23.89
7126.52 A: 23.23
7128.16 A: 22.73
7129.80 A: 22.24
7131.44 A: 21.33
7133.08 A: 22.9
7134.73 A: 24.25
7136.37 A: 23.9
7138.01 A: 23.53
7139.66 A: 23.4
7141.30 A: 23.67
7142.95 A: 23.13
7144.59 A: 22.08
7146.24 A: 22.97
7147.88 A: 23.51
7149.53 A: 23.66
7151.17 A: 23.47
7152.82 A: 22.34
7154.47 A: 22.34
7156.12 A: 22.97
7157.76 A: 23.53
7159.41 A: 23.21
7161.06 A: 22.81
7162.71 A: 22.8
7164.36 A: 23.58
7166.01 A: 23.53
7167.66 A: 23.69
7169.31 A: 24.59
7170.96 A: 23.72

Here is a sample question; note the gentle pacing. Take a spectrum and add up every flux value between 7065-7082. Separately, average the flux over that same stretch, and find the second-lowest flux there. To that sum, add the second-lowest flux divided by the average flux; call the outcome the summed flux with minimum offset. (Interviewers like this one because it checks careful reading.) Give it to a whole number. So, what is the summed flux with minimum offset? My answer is 224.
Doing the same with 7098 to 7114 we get 243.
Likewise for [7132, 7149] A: 234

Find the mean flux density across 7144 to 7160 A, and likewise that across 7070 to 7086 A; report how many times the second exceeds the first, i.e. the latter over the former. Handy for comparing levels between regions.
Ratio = 0.97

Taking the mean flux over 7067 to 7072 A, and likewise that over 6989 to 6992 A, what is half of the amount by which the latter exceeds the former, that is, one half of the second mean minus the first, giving 0.6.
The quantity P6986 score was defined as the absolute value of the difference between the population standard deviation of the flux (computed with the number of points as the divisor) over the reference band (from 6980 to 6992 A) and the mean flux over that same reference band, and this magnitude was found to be 22.2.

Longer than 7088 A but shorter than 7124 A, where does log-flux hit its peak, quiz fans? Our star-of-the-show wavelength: 7093.77 A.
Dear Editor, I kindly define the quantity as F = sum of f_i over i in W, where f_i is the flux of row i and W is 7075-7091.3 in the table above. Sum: 238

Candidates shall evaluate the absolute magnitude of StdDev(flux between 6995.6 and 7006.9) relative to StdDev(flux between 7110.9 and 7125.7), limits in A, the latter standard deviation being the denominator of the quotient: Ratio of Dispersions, 1.0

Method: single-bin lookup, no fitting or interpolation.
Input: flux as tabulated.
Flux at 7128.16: 22.73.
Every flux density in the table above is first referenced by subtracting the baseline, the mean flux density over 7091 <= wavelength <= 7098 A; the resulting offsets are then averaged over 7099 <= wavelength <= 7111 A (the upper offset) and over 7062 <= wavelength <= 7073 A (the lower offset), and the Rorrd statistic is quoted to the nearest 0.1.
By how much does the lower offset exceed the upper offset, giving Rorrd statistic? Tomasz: -2.0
